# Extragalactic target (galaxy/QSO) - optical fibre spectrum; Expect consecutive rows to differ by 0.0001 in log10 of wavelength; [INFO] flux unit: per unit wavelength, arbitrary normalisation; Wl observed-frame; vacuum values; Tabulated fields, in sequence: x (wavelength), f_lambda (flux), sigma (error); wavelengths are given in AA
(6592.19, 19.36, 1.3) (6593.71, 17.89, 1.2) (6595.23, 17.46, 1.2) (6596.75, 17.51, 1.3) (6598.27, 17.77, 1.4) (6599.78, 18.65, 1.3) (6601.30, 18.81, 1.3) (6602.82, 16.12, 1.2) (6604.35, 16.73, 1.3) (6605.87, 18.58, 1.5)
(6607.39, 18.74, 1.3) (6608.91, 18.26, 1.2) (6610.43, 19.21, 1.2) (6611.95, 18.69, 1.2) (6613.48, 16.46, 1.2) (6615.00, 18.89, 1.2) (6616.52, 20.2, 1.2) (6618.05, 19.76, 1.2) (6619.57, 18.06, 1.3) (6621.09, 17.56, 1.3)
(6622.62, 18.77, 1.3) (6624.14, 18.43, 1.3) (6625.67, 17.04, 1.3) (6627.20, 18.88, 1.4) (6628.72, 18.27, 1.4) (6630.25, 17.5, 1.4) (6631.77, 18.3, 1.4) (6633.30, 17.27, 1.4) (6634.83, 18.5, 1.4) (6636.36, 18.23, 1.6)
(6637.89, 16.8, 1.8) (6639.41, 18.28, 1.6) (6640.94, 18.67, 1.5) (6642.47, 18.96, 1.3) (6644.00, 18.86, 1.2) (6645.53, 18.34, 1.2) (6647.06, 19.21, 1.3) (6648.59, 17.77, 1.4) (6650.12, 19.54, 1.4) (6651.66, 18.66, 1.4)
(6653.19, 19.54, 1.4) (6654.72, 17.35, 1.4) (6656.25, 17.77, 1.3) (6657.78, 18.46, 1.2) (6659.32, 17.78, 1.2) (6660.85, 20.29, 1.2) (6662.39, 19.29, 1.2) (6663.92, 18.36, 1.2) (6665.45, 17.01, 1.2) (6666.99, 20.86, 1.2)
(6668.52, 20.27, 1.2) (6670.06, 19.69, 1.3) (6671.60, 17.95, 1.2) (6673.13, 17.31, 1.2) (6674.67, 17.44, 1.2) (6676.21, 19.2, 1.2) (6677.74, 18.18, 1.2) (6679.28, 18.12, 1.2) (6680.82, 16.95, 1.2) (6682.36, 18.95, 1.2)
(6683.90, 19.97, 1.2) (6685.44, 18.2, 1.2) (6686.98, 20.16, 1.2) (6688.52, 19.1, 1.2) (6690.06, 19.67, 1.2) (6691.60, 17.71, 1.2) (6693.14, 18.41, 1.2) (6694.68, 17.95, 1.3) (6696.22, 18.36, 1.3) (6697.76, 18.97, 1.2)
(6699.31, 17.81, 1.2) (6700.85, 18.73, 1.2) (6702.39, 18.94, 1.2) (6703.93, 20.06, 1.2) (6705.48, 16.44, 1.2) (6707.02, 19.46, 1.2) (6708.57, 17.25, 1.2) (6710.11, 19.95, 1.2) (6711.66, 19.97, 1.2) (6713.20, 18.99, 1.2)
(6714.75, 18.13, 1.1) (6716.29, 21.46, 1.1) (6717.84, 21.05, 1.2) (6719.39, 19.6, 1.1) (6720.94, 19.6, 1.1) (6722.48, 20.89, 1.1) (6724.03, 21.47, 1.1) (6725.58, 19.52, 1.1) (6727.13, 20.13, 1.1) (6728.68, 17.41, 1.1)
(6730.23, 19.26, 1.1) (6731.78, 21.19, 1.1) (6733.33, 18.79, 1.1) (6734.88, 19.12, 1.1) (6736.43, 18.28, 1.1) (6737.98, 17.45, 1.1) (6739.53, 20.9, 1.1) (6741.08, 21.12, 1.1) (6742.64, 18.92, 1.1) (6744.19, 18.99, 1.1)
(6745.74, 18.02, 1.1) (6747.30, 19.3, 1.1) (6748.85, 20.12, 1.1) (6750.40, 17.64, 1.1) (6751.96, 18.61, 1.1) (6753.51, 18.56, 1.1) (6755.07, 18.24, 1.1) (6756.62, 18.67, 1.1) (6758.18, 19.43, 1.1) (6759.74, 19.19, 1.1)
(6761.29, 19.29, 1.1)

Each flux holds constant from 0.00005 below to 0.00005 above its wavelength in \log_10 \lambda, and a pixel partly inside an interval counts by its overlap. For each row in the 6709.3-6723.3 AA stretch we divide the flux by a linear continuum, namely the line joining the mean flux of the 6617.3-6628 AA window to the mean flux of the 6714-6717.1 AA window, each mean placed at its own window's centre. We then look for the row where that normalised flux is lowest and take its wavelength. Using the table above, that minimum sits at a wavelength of 6714.75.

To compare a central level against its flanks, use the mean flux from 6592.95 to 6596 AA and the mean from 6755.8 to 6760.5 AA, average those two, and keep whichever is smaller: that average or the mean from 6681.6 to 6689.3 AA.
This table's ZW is 18.4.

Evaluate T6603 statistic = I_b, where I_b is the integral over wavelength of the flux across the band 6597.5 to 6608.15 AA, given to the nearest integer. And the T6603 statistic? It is 191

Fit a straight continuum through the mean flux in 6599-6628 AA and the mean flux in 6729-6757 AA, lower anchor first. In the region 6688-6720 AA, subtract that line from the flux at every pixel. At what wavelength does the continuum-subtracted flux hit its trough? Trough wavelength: 6705.48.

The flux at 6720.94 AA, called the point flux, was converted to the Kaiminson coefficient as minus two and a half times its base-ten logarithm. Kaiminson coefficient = -3.23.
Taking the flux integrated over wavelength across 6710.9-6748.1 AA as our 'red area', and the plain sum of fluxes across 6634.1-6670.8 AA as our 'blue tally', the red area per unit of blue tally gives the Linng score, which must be 1.62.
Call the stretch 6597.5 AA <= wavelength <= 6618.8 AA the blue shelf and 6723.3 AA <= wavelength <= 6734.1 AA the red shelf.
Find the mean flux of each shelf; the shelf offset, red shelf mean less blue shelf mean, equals 1.3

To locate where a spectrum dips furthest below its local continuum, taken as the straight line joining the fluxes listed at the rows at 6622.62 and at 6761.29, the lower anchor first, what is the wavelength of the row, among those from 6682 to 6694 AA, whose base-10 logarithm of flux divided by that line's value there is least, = 6691.60 AA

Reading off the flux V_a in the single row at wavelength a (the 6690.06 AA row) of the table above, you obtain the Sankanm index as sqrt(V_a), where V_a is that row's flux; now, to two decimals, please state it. 4.44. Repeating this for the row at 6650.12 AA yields 4.42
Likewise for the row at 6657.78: 4.30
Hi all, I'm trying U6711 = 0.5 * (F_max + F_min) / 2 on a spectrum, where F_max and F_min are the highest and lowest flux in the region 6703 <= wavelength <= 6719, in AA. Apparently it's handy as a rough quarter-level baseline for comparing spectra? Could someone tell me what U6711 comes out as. 9.5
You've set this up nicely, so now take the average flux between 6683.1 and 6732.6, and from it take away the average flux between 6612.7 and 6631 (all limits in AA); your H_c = 0.93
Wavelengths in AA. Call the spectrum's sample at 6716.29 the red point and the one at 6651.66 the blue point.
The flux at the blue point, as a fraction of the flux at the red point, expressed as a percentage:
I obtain 87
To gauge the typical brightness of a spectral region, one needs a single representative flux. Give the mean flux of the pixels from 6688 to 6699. 18.6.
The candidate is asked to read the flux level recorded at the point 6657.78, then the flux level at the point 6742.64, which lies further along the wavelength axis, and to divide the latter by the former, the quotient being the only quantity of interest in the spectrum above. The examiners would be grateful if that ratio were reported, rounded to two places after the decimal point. 1.02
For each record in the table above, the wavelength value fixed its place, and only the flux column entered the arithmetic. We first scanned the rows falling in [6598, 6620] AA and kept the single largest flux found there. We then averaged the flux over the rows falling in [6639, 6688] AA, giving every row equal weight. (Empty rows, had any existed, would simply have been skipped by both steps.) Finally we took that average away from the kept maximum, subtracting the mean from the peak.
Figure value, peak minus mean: 1.5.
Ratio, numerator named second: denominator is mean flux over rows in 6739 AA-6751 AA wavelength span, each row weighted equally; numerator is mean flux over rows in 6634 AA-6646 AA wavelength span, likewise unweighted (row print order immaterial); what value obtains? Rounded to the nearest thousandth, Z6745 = 0.946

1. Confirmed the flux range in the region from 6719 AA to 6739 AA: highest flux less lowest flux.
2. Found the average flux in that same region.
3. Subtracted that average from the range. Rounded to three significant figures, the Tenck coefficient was -15.4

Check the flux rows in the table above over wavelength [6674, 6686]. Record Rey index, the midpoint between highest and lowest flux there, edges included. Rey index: 18.5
